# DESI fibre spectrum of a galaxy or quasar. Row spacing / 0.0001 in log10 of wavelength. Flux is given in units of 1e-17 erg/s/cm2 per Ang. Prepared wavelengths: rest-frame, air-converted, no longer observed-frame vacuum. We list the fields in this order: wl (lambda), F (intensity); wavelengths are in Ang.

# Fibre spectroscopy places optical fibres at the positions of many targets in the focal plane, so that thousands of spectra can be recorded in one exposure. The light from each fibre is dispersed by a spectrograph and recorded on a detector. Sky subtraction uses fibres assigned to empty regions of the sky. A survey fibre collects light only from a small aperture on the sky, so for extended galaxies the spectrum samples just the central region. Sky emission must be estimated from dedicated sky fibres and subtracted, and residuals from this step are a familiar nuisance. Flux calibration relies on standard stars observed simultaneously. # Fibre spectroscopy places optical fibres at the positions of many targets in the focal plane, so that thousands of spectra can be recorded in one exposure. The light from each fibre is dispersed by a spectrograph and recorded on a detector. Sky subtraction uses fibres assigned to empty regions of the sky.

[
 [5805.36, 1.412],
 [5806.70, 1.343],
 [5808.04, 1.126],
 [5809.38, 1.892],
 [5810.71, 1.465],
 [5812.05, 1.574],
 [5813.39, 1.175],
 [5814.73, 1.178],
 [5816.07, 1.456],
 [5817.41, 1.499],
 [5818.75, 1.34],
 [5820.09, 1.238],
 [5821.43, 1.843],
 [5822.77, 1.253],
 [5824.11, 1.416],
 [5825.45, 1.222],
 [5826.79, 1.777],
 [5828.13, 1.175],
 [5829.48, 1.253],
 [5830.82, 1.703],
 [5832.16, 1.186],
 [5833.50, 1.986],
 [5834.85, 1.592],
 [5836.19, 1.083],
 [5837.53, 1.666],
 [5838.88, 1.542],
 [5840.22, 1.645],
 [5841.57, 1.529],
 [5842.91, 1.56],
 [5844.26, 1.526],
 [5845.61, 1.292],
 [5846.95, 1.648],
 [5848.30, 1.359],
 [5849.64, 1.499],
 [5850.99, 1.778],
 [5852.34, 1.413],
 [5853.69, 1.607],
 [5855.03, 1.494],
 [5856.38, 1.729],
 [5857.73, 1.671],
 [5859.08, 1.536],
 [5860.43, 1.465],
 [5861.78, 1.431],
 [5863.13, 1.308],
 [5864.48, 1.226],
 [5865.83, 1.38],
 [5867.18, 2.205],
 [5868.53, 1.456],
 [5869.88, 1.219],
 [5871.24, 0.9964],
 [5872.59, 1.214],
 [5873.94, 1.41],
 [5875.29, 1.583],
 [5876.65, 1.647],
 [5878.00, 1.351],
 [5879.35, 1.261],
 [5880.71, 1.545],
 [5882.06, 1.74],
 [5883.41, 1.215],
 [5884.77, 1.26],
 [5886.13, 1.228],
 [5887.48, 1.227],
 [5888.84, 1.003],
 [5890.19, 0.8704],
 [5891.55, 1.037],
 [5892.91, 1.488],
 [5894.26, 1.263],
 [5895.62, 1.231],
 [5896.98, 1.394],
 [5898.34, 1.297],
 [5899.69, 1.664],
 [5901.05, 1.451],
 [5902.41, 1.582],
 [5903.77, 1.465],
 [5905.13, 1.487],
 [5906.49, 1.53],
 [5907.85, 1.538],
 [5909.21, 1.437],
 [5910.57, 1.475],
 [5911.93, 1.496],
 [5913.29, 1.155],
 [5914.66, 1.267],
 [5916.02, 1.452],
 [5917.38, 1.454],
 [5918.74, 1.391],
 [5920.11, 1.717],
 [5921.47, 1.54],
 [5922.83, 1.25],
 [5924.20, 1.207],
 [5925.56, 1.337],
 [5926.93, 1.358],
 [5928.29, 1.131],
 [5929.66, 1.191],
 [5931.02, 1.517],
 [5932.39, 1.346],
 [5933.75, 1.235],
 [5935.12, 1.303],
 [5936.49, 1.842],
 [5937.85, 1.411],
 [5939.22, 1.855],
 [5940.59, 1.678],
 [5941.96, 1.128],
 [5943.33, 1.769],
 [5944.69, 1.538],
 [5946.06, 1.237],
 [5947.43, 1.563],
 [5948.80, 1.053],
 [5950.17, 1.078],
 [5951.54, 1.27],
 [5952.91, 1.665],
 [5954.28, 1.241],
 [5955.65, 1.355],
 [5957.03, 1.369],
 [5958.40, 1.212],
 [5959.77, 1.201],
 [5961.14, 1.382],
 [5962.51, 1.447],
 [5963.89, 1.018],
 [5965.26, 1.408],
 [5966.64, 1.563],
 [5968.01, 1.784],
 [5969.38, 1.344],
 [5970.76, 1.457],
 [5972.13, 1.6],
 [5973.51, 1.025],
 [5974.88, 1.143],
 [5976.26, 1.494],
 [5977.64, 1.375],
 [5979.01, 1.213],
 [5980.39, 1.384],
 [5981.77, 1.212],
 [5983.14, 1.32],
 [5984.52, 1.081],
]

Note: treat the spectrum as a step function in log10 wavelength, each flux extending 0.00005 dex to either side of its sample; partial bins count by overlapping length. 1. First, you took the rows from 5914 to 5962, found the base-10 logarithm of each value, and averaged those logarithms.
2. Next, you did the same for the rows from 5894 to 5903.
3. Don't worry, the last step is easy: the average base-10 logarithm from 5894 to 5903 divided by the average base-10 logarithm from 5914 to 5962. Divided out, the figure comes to 1.1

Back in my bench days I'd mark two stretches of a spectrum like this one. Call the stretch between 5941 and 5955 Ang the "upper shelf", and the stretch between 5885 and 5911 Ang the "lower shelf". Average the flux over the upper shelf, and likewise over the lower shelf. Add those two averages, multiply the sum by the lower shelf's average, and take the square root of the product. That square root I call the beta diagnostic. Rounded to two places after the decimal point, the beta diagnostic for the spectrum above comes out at 1.91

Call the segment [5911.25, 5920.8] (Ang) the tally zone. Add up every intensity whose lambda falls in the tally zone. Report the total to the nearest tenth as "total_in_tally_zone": 9.9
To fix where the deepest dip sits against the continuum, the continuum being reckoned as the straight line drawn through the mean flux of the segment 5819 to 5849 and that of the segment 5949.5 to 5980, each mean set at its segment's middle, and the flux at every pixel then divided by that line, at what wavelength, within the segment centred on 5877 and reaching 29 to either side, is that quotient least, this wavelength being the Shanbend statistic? 5890.19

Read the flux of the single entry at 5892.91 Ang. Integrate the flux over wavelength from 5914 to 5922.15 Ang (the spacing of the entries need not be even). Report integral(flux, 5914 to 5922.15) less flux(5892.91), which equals 11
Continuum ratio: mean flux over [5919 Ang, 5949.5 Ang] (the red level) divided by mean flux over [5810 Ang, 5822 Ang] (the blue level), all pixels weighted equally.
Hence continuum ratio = 1.00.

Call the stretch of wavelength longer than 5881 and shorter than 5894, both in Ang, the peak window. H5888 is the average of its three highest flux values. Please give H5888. 1.50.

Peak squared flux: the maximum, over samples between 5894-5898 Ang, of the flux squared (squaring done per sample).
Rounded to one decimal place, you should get 1.9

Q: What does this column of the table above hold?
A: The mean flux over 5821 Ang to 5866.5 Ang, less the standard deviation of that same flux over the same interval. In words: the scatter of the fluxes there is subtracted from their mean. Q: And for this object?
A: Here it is 1.28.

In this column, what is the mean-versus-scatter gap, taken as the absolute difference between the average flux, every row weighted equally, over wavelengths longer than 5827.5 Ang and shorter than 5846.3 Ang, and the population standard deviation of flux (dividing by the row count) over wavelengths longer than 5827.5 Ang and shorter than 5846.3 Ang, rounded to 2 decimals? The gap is 1.24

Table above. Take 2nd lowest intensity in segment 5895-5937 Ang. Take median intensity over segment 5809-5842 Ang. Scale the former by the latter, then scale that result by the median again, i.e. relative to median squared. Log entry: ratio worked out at 0.54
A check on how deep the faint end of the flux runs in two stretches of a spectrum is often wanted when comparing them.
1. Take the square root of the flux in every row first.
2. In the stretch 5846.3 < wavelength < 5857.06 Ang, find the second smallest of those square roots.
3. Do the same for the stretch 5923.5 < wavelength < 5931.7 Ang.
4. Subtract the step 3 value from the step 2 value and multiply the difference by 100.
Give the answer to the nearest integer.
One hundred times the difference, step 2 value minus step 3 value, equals 10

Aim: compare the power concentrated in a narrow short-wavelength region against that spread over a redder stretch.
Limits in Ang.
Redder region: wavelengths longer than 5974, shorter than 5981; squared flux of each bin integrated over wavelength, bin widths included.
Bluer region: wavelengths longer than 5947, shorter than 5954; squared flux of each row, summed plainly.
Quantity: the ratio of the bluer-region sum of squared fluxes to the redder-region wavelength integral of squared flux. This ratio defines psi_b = 0.75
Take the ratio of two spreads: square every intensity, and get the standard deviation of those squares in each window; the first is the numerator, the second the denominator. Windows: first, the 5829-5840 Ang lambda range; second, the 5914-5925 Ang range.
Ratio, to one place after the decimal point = 1.9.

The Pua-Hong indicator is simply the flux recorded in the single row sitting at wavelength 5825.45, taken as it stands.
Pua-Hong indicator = 1.222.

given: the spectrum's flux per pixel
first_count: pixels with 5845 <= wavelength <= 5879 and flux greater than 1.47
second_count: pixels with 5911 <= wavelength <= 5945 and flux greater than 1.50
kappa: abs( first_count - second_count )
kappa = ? 3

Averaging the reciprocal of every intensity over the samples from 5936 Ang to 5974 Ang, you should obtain 0.731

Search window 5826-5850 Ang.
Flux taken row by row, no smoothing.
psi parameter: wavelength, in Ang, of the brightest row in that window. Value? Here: 5833.50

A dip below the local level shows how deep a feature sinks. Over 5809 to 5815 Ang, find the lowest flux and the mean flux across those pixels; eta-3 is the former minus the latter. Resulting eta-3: -0.28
